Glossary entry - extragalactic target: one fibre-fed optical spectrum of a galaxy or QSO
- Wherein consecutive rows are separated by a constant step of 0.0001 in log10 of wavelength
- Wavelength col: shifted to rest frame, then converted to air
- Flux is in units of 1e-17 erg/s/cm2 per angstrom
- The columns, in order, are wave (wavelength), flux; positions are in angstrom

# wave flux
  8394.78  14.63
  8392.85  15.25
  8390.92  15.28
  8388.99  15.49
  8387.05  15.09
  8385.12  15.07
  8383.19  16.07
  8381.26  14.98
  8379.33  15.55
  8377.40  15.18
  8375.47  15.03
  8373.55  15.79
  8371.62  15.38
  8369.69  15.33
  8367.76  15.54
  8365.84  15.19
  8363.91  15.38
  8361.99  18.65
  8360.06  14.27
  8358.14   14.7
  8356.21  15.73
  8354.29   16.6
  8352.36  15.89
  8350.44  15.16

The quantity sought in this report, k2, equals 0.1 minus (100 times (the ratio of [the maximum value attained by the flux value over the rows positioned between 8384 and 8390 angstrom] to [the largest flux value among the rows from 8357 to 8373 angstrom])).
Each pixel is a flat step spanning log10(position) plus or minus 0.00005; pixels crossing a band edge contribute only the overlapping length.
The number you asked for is -83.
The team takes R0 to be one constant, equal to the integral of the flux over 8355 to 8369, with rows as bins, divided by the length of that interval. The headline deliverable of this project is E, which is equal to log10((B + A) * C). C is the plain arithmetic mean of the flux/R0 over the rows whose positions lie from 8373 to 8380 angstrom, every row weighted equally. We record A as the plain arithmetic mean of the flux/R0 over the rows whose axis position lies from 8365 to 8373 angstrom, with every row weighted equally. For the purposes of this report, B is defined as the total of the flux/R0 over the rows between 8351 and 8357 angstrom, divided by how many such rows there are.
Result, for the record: 0.295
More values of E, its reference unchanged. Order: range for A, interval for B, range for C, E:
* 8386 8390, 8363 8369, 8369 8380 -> 0.284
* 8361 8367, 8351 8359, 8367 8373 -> 0.306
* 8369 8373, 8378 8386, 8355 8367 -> 0.294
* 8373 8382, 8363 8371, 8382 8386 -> 0.290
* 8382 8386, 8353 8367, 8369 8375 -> 0.298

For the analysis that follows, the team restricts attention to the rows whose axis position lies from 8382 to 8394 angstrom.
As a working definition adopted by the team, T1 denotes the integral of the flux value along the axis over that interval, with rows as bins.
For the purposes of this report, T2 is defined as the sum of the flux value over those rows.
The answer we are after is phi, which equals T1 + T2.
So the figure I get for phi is 277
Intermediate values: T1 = 184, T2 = 92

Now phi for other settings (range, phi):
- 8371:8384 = 308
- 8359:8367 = 190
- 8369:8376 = 169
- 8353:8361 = 184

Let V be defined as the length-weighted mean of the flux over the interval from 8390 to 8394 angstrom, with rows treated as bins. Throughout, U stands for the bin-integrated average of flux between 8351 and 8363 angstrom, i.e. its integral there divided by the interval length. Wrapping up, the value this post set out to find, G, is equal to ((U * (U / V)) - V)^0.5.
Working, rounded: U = 15.9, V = 15.3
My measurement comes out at 1.19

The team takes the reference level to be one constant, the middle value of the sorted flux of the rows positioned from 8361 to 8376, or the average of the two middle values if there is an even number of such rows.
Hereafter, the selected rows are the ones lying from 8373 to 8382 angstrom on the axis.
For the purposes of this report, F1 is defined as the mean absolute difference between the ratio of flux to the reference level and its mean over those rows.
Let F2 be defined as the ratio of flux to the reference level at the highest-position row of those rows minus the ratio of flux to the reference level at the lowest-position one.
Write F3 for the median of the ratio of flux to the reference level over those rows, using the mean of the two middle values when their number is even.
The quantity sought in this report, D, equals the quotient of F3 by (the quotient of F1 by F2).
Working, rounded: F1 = 0.019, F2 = -0.05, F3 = 0.99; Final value -2.7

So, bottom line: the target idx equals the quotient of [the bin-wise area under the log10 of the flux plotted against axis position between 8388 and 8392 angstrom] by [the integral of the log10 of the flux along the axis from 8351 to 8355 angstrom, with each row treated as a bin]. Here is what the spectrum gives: 0.98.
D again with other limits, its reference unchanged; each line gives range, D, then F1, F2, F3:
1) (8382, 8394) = -3.0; 0.018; -0.05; 0.99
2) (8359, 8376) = 1.1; 0.046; 0.05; 1.00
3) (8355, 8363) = 2.1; 0.091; 0.19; 0.99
